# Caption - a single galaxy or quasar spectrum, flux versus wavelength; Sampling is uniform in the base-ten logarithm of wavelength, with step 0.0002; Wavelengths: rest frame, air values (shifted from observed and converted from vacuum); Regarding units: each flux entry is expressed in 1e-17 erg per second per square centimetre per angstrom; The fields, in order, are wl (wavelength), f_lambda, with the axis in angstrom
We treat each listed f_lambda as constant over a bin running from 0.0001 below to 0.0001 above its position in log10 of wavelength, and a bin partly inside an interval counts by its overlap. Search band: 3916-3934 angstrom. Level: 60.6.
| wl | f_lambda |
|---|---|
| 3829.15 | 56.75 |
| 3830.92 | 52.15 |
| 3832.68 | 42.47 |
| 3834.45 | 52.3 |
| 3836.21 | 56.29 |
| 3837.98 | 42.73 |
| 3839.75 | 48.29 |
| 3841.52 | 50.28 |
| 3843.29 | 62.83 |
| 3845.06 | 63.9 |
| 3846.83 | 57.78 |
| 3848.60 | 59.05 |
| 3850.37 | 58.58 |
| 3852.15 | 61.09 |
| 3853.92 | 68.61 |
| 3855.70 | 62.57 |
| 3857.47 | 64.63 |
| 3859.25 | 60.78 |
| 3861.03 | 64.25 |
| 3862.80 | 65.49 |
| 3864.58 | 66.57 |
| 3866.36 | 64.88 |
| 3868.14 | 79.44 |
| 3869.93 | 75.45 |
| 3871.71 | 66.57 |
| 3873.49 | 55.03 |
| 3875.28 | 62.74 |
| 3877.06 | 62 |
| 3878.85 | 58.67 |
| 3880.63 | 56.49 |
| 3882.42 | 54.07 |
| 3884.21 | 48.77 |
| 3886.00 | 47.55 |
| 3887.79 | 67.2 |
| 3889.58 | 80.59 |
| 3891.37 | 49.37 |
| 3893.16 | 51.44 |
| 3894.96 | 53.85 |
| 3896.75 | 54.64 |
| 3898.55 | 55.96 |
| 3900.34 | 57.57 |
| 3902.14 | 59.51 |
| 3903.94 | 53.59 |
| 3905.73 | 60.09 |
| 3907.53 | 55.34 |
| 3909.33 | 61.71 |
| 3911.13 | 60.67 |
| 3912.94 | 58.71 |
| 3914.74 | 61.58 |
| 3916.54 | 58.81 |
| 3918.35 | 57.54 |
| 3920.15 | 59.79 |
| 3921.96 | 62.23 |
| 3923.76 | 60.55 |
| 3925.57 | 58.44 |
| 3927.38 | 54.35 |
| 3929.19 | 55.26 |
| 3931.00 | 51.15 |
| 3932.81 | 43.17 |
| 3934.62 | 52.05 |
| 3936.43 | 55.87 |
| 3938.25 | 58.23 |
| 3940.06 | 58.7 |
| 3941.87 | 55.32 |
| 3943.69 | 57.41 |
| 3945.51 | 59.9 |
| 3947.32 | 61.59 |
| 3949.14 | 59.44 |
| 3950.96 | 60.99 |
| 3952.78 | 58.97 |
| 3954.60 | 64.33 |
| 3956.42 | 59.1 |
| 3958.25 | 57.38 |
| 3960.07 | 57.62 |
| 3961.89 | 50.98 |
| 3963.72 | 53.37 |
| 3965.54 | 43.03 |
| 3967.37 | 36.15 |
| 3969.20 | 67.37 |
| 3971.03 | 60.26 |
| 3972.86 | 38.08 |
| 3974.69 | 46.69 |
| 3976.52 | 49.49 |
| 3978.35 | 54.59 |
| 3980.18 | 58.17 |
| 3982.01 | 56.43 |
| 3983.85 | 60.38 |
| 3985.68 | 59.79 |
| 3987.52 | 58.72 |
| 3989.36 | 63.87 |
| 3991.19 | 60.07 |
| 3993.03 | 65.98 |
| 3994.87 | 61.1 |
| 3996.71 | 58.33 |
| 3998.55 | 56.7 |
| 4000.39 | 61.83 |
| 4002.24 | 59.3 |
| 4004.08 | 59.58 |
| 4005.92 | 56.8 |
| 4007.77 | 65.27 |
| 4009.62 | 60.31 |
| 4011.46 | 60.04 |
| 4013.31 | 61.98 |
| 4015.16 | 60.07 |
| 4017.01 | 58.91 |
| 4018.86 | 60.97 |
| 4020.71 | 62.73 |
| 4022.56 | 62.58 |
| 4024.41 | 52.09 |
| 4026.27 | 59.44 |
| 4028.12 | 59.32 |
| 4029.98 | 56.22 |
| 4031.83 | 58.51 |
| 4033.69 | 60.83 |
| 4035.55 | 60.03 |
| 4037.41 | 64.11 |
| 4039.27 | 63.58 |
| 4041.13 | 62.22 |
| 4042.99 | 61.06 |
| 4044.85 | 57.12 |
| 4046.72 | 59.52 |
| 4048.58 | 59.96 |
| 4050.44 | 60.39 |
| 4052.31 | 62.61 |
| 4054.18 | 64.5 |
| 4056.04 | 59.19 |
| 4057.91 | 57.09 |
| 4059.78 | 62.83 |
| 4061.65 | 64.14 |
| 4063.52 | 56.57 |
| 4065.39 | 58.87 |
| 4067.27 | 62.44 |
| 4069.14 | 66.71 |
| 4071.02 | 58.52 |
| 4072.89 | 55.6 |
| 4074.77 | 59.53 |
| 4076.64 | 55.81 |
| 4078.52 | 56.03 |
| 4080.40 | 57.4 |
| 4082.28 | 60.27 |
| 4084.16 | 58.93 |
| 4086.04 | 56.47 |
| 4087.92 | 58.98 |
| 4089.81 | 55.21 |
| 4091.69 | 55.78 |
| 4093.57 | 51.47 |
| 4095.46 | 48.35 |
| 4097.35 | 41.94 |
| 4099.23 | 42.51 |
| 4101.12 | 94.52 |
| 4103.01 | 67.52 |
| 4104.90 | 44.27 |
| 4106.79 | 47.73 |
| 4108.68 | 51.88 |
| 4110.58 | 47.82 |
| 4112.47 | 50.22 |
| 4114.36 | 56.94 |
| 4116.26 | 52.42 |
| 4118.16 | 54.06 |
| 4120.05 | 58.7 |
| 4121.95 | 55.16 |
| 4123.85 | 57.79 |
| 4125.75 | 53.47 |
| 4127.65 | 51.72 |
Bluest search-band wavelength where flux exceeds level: 3921.96 angstrom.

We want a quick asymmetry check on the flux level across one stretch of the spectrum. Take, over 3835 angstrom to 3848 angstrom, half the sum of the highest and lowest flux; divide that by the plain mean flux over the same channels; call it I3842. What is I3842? 0.98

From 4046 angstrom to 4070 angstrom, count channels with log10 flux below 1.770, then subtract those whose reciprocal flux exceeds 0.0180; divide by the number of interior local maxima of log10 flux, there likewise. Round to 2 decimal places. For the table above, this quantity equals 1.50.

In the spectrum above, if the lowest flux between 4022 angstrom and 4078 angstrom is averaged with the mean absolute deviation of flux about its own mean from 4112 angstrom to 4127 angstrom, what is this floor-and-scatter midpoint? 27.2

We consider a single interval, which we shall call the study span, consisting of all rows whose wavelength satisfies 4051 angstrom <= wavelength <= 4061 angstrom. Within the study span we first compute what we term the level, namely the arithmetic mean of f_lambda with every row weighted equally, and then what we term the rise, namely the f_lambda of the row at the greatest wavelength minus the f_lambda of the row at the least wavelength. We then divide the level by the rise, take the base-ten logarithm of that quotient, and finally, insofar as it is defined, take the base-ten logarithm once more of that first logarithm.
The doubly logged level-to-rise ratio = 0.39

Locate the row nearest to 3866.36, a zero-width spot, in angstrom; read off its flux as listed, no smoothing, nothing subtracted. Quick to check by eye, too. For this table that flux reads 64.88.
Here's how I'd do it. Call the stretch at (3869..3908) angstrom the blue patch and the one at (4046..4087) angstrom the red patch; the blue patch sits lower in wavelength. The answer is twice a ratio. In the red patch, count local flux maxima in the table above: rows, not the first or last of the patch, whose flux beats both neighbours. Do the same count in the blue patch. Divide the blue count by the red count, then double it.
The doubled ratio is 1.6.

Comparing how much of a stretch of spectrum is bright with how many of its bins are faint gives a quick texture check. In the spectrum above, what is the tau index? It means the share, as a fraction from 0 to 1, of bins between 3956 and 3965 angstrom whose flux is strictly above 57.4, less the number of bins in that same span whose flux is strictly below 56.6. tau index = -2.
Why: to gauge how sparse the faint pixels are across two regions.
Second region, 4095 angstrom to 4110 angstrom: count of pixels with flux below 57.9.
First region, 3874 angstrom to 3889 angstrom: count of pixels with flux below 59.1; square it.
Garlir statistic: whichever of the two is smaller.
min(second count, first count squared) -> 6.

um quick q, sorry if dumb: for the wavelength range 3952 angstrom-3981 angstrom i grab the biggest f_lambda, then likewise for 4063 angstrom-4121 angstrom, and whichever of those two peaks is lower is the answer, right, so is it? 67.4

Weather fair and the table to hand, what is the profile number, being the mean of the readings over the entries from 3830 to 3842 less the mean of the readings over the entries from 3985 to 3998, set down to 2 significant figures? -12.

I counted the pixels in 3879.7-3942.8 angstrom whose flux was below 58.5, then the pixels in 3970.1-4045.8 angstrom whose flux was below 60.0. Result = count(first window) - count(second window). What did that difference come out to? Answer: 2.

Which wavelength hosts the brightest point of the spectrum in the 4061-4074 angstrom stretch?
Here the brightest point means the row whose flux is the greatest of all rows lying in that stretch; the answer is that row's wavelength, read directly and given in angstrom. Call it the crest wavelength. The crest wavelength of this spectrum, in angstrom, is 4069.14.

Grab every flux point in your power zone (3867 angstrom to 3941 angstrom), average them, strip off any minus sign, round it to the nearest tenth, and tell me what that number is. 58.4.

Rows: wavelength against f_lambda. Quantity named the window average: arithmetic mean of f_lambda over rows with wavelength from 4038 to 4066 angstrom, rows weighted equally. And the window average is 61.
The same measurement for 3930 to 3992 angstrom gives 56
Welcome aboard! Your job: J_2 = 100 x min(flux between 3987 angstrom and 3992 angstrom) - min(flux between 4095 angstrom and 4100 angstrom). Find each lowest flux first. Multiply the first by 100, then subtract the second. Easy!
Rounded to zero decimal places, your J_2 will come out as 5830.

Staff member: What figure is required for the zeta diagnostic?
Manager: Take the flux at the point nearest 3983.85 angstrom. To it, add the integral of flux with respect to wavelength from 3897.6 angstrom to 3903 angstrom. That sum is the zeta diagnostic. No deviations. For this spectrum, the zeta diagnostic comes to 371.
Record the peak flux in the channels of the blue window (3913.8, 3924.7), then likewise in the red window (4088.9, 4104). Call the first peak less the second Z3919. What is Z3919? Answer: -32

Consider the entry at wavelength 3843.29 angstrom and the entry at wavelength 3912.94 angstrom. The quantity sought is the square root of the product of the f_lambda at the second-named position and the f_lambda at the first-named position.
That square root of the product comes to 61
